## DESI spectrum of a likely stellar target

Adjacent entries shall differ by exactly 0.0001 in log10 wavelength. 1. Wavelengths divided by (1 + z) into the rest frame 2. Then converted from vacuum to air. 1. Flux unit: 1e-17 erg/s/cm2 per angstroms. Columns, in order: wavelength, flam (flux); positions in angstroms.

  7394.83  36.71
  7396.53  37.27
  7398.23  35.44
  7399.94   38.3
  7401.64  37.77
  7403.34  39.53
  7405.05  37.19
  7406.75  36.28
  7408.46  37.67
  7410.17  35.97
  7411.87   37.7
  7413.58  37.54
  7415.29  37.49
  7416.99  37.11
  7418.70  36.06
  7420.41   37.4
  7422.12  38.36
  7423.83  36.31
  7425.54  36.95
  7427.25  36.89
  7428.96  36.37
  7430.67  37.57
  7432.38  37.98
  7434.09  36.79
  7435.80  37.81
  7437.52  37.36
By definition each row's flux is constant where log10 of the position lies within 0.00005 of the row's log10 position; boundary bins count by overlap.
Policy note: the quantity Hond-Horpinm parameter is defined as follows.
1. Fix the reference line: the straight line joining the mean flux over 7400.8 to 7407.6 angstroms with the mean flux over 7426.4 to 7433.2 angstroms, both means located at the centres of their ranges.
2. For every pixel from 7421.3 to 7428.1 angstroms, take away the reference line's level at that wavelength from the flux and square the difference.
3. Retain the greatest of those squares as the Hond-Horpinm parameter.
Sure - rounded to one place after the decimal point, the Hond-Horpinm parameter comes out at 1.0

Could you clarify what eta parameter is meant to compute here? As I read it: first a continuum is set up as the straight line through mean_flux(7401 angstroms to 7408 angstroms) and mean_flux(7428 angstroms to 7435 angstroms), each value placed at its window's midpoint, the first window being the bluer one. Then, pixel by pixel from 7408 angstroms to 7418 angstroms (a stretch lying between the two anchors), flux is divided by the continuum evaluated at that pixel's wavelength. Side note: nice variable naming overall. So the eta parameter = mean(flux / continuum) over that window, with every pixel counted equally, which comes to 0.992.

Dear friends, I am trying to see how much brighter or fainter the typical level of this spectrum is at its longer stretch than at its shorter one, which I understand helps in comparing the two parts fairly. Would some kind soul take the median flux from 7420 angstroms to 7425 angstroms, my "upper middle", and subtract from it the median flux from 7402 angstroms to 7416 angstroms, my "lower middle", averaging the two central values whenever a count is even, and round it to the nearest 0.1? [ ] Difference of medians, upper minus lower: -0.1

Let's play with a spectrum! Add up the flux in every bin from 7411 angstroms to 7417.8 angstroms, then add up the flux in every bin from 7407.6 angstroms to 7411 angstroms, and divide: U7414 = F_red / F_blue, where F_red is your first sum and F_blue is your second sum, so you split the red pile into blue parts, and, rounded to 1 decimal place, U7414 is 2.0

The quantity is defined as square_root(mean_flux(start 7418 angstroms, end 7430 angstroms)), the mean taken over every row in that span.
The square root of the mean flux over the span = 6.08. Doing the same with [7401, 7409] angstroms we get 6.14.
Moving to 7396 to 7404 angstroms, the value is 6.14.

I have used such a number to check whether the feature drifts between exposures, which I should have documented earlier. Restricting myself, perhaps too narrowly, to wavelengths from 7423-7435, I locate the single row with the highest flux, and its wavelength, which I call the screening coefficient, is 7432.38 angstroms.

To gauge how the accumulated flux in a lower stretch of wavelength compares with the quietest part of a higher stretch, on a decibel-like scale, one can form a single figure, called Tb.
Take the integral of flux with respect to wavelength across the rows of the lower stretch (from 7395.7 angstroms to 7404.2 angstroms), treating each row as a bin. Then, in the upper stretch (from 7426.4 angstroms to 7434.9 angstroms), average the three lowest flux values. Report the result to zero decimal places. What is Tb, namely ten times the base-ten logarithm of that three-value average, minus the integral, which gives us -305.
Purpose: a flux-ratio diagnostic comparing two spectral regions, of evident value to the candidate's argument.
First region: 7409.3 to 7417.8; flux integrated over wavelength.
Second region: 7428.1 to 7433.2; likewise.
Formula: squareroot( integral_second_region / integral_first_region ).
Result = 0.78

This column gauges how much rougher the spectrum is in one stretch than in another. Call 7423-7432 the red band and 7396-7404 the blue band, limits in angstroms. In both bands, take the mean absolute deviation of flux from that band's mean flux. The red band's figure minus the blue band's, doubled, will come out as -1.3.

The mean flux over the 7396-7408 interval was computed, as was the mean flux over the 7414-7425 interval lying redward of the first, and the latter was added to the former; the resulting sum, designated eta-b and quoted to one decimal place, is 74.5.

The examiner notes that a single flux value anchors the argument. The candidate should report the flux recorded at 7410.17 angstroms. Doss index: 35.97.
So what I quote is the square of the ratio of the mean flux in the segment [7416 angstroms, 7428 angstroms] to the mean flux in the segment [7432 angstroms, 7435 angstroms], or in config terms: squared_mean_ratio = 0.98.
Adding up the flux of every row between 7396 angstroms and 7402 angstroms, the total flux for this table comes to 149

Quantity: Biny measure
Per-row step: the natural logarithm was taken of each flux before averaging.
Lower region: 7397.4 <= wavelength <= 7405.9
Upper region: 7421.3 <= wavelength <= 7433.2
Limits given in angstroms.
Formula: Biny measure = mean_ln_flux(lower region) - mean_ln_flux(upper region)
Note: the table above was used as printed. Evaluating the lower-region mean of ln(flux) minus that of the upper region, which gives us 0.011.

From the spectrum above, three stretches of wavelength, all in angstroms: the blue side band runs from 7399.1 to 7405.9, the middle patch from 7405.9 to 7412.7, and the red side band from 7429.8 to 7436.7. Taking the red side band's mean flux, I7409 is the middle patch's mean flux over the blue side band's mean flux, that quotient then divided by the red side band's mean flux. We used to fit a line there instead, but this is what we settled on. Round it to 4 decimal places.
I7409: 0.0257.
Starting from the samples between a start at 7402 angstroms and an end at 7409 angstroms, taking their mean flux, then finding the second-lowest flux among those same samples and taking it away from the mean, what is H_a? 0.5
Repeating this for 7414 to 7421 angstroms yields -0.1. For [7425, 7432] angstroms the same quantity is 0.1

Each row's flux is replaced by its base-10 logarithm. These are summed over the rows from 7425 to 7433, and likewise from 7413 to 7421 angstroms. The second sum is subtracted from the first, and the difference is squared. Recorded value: 0.0000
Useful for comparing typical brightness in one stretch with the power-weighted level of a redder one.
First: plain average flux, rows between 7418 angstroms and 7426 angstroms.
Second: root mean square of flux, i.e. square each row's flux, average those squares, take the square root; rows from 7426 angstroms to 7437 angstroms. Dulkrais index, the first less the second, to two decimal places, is -0.22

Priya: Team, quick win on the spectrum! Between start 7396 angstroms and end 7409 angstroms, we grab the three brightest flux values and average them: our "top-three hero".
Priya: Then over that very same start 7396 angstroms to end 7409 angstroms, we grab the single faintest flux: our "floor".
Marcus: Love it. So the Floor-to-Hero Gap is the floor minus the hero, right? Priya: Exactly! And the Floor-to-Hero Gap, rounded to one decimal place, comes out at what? -3.1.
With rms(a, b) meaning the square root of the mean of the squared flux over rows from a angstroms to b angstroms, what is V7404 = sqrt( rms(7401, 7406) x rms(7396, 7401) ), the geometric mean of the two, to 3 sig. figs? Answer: 37.6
